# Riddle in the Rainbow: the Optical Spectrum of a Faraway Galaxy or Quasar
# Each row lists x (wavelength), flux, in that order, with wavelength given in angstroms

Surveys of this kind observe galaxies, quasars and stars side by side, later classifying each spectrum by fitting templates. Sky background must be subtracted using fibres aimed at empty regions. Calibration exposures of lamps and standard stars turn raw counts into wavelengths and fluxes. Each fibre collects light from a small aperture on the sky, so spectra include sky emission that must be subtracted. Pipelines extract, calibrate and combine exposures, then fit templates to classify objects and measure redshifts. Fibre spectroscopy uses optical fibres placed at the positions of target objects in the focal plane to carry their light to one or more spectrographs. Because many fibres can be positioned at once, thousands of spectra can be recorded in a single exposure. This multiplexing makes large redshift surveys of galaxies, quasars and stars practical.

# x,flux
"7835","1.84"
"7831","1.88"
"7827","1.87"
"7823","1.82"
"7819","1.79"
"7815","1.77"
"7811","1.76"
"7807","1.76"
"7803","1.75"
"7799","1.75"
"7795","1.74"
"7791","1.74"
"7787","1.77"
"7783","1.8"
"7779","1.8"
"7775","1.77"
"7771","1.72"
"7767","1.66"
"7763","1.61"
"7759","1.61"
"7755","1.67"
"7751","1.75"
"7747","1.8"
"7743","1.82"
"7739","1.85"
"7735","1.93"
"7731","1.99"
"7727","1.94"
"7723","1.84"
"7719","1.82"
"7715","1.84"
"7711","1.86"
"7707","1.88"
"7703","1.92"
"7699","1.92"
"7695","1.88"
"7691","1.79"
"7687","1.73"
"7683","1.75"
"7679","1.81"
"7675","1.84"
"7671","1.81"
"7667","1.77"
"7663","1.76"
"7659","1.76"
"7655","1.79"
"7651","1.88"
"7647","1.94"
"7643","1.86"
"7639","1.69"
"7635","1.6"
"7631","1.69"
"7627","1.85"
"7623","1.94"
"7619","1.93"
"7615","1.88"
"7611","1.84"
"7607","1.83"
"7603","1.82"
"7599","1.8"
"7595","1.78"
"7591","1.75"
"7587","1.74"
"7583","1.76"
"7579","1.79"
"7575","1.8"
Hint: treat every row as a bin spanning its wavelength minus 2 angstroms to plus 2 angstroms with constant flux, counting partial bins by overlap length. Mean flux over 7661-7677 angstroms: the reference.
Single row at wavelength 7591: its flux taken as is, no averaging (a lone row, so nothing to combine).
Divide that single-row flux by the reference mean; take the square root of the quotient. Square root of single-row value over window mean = 0.99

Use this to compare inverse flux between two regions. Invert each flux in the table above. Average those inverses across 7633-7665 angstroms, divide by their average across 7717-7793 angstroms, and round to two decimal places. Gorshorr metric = 1.00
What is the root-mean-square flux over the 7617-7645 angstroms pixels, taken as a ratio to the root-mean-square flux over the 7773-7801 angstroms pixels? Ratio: 1.02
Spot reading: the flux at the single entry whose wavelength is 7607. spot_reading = 1.83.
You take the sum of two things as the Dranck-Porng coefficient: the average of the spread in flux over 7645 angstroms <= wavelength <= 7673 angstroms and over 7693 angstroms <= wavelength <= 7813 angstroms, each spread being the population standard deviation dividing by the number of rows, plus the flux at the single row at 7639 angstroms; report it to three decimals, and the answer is 1.768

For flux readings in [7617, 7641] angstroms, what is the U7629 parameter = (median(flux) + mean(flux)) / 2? 1.777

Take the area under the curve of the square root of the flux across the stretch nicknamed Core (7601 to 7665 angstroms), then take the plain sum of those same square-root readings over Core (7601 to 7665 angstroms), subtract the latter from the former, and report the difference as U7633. 64.7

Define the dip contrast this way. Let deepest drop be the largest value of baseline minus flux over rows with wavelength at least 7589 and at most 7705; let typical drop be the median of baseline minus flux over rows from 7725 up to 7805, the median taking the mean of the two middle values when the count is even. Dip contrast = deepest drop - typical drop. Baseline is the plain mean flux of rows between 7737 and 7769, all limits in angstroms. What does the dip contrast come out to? 0.16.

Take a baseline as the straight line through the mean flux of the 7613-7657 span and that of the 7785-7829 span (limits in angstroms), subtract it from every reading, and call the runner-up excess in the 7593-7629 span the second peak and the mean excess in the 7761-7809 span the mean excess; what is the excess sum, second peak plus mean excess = 0.061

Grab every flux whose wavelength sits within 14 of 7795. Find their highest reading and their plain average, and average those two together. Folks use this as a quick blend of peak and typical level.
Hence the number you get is 1.78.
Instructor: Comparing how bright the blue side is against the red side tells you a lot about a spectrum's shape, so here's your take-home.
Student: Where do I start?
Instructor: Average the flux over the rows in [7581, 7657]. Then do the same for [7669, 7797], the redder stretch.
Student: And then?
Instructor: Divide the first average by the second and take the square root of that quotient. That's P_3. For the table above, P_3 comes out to 1.00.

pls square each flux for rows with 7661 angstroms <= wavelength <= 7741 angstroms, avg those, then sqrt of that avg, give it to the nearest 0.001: 1.848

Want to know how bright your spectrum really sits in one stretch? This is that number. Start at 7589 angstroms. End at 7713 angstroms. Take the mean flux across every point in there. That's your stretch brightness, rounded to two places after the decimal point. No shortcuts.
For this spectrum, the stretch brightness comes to 1.82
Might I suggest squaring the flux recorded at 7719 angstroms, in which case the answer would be 3.31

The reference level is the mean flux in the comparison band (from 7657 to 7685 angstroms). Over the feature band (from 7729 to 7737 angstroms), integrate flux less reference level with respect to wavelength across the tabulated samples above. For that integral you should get 1.4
